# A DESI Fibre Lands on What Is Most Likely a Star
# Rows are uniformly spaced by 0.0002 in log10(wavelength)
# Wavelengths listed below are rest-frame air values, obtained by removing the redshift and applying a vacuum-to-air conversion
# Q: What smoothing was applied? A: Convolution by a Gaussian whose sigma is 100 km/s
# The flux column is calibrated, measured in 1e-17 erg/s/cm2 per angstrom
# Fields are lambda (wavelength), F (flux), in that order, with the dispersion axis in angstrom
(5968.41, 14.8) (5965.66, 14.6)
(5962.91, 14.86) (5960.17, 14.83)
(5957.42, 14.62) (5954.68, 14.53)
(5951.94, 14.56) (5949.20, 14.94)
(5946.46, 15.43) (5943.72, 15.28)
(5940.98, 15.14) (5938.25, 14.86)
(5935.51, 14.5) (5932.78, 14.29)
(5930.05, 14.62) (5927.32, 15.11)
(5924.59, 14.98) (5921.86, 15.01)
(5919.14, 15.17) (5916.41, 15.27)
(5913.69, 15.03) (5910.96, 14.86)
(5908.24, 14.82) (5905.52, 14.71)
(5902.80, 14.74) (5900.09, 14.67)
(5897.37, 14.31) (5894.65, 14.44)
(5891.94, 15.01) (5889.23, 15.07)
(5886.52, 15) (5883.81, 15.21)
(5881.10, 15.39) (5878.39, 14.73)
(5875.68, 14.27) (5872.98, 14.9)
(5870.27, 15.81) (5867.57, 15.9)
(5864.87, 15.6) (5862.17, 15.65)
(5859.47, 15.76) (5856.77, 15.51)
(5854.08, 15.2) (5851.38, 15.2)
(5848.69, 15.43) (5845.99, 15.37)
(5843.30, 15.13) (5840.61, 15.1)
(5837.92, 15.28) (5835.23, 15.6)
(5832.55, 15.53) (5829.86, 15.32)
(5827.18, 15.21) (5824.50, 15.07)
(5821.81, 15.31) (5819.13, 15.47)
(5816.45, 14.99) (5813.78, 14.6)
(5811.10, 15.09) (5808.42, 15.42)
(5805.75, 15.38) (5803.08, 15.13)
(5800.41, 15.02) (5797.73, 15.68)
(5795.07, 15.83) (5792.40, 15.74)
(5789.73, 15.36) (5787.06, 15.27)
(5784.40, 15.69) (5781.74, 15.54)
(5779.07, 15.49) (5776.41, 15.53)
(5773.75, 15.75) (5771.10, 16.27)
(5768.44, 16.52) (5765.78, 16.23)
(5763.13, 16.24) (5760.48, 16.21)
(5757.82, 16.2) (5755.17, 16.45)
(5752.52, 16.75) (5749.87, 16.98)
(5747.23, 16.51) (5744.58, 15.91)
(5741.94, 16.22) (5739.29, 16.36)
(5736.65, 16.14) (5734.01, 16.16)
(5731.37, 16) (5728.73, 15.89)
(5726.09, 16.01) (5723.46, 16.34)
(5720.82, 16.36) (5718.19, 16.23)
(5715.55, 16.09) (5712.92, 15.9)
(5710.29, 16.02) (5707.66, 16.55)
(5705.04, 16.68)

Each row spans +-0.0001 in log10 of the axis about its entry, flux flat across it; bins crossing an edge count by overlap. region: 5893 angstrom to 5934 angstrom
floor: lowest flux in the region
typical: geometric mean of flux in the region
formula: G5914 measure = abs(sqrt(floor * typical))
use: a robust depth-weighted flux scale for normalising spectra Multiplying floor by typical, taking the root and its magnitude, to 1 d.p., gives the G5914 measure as 14.5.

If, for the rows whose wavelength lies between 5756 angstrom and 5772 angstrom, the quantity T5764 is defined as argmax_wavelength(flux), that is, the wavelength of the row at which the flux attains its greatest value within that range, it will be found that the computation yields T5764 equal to 5768.44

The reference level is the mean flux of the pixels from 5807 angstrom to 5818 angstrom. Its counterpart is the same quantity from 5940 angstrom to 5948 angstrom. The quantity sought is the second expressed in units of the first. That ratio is 1.02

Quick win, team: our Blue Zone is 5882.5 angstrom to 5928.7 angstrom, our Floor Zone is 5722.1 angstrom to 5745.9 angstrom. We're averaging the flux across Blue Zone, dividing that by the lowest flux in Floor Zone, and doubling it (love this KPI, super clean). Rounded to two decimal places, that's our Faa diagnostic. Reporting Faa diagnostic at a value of 1.88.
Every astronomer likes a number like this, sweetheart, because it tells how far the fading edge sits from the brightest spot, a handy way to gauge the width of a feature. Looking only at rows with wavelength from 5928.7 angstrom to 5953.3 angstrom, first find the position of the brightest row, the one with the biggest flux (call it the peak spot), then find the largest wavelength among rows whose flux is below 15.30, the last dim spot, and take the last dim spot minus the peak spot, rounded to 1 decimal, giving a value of 5.5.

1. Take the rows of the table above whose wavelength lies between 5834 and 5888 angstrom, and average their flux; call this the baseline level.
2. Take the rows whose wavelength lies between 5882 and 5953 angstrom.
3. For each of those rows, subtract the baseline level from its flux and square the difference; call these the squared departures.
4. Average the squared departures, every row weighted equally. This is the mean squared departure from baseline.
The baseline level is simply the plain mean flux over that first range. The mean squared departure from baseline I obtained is 0.26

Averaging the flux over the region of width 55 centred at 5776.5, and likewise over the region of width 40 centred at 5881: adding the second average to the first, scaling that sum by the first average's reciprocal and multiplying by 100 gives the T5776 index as 195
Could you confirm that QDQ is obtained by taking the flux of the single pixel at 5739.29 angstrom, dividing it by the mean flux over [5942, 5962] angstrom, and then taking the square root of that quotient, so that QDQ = 1.05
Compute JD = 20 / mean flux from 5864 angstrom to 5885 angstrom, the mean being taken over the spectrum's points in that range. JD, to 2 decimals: 1.31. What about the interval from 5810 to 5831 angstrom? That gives 1.32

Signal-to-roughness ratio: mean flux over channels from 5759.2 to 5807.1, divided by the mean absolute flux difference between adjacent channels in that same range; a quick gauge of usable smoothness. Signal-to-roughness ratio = 72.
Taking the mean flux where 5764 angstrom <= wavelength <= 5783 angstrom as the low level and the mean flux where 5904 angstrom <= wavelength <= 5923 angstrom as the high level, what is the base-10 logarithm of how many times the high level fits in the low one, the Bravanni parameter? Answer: 0.026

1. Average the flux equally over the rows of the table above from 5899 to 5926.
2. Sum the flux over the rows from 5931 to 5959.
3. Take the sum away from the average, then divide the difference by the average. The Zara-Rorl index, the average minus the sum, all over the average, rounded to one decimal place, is -8.9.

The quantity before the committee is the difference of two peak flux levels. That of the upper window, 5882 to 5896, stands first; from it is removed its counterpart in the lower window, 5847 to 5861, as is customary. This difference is -0.55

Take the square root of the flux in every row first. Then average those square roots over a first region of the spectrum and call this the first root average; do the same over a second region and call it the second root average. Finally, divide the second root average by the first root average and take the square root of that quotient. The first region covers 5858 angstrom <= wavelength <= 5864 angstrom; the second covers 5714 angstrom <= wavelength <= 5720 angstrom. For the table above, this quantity 1.01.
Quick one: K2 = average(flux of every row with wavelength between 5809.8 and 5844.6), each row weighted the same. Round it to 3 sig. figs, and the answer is 15.2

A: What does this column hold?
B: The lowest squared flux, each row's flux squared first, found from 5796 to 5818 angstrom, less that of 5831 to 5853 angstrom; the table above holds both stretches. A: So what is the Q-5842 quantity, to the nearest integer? -15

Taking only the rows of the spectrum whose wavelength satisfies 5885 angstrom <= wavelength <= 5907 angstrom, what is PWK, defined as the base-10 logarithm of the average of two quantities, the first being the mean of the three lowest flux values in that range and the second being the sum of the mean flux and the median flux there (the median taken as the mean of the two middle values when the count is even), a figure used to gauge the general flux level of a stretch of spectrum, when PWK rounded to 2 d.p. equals 1.34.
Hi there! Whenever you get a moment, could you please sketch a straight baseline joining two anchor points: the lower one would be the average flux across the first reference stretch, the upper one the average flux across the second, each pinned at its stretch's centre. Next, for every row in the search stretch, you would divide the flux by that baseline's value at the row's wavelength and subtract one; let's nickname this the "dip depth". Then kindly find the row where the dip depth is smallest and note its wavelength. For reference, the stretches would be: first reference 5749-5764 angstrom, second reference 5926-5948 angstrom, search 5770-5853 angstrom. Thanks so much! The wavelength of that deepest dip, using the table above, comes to 5813.78 angstrom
